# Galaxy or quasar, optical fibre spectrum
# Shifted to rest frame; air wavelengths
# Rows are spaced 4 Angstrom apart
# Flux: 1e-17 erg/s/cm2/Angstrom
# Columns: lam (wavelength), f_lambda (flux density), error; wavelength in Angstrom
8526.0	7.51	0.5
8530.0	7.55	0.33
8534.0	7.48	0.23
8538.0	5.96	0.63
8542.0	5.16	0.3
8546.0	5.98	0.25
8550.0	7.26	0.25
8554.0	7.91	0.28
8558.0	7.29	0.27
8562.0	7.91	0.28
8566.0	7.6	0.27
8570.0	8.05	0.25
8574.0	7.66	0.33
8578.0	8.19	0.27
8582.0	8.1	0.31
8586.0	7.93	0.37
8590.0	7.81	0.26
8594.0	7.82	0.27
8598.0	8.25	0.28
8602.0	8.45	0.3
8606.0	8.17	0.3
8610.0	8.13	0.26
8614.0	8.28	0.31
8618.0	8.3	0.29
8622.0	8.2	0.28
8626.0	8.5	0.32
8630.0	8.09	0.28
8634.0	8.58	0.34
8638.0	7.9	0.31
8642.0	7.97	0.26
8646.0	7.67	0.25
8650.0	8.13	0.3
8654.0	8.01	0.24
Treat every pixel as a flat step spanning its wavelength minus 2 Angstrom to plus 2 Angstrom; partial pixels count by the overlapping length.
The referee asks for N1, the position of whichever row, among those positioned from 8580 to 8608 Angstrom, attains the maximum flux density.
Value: 8602.0 Angstrom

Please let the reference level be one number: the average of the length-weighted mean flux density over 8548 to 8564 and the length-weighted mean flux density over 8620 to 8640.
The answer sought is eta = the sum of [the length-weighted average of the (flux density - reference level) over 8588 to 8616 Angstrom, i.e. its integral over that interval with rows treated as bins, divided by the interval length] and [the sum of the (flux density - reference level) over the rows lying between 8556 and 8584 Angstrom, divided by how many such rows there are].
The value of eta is 0.1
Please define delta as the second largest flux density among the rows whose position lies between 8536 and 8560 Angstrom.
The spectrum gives 7.29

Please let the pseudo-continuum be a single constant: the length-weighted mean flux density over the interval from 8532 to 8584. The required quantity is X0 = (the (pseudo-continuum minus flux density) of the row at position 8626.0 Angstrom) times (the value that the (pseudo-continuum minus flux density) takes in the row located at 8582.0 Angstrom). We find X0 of 1.01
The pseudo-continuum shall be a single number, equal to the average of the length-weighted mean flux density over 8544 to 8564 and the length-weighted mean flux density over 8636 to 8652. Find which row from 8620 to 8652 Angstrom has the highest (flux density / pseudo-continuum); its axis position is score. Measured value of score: 8634.0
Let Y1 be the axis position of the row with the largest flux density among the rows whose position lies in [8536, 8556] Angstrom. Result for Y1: 8554.0 Angstrom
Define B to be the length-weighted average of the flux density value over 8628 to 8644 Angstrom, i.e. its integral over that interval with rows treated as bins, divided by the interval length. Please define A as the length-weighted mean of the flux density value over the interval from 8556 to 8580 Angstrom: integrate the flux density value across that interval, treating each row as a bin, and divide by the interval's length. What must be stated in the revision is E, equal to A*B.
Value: 63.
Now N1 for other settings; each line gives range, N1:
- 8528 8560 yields 8554.0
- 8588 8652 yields 8634.0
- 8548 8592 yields 8578.0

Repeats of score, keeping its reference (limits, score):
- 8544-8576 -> 8570.0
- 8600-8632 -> 8626.0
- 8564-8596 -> 8578.0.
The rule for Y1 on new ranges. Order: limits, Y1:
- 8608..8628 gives 8626.0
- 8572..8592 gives 8578.0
